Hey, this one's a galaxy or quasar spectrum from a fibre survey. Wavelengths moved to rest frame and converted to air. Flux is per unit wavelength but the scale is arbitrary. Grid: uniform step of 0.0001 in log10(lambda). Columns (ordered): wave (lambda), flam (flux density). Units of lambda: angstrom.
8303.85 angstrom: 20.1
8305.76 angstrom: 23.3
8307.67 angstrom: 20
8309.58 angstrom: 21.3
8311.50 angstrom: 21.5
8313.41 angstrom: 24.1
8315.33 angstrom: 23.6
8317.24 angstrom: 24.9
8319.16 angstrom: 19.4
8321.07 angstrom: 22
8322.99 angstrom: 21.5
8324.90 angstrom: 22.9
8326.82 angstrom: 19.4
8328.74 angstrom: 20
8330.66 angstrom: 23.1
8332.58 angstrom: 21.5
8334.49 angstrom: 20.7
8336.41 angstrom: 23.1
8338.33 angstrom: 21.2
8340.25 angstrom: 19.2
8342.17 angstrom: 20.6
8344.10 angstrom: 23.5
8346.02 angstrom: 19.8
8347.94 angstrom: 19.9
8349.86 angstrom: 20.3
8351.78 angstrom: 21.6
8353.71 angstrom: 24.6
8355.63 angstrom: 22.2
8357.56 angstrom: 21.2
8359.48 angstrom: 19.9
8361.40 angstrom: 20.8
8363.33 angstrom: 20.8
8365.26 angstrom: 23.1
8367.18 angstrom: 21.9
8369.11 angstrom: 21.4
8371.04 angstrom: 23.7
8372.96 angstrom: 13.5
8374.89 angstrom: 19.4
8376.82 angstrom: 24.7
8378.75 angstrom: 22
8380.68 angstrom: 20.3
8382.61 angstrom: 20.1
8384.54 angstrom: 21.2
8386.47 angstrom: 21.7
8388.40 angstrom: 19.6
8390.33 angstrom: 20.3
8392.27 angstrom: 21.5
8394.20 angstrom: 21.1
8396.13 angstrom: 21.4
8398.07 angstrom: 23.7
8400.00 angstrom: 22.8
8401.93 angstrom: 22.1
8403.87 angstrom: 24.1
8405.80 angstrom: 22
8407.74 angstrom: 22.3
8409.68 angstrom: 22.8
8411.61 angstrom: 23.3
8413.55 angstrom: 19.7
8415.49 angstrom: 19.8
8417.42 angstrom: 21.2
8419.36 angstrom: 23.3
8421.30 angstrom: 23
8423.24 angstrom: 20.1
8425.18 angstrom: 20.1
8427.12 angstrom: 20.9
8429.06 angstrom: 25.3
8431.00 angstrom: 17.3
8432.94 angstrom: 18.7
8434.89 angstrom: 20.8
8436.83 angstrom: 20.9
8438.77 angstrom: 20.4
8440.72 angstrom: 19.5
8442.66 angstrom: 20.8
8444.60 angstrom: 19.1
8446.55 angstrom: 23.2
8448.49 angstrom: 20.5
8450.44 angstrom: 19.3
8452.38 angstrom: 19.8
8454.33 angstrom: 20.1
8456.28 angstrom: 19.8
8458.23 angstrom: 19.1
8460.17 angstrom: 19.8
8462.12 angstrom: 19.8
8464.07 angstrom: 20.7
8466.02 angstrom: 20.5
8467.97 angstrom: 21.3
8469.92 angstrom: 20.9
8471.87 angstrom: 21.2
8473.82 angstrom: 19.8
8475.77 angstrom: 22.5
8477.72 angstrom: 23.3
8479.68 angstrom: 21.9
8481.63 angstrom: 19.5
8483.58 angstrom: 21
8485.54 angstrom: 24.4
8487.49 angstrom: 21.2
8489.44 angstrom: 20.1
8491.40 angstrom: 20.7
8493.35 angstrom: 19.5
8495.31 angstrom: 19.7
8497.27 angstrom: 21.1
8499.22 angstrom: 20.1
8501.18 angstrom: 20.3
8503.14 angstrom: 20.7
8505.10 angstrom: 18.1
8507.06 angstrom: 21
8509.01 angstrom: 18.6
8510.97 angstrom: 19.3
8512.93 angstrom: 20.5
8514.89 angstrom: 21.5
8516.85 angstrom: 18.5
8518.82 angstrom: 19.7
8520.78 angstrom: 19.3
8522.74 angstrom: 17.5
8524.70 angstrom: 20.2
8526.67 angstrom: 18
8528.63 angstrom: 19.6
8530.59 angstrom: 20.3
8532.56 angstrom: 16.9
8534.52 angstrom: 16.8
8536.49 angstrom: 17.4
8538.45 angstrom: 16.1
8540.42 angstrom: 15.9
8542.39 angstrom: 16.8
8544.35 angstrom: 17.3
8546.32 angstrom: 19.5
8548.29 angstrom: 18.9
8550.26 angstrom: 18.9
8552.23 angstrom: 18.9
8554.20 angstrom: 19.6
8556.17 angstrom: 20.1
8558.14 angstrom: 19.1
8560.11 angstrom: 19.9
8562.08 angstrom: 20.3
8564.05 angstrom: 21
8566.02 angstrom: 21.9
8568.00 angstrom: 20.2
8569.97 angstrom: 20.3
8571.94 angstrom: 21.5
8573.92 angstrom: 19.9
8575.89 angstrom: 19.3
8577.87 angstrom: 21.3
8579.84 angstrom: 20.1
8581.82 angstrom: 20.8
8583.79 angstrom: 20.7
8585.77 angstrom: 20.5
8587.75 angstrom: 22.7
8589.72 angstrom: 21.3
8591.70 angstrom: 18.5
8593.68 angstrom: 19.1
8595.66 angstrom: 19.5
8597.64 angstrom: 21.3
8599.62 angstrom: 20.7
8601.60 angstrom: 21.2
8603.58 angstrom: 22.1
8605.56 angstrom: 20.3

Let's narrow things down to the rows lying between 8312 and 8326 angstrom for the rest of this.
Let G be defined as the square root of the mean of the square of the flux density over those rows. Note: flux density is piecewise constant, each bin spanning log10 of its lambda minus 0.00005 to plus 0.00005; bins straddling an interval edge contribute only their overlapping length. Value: 22.7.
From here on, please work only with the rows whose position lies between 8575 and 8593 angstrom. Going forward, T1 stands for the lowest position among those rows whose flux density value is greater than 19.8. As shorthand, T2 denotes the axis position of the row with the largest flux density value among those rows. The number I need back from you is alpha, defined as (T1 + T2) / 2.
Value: 8582.8 angstrom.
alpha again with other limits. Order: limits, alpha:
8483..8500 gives 8484.6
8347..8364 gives 8350.8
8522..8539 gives 8527.6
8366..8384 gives 8372.0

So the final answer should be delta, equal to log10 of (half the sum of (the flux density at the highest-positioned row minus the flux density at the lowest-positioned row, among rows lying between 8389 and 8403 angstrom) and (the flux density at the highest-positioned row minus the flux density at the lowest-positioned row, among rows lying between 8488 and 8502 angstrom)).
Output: 0.0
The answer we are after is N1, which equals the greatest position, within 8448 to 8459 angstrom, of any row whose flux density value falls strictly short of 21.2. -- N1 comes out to 8458.23 angstrom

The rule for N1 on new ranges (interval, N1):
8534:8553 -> 8552.23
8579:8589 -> 8585.77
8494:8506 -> 8505.10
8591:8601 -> 8599.62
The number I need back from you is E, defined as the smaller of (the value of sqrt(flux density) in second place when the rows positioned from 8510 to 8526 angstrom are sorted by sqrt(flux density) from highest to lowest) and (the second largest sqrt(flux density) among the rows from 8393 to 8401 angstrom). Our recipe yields 4.53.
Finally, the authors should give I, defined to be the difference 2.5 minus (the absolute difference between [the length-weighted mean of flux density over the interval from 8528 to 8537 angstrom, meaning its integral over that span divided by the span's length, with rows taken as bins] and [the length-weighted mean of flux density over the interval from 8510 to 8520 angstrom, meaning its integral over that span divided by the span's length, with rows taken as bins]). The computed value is 0.8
